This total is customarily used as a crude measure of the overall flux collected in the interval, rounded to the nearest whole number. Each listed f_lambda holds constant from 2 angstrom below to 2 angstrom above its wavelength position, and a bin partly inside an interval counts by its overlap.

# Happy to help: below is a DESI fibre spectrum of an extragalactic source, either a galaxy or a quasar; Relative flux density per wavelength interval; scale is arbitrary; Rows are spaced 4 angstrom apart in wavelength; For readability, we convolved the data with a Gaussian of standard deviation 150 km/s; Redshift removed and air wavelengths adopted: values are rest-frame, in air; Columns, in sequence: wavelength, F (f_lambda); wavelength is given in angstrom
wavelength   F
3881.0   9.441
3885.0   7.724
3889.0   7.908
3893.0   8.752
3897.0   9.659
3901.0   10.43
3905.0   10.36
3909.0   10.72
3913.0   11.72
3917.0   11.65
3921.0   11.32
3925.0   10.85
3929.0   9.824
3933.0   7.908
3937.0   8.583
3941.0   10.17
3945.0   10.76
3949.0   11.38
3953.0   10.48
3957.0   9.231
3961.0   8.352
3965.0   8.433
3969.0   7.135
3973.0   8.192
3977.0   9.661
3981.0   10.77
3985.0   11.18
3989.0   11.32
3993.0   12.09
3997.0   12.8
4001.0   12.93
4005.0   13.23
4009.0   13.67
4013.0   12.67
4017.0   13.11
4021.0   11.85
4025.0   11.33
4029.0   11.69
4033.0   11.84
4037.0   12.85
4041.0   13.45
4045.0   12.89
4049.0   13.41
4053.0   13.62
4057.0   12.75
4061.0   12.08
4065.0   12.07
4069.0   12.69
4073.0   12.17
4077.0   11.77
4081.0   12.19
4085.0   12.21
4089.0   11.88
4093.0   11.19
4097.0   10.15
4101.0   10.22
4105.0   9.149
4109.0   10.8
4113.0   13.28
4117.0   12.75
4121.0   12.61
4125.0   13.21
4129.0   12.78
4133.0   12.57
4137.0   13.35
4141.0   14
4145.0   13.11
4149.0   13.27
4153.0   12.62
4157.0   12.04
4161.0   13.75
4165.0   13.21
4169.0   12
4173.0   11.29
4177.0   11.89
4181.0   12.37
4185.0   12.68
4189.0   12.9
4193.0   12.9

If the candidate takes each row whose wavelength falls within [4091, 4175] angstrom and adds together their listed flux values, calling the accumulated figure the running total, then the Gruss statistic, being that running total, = 257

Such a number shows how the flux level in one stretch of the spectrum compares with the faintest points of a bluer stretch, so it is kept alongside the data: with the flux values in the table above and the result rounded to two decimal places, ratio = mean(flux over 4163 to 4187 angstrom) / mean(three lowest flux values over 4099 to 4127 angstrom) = 1.22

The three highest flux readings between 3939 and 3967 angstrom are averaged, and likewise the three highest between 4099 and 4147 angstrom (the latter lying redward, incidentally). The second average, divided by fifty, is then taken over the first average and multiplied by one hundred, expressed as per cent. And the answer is 2.49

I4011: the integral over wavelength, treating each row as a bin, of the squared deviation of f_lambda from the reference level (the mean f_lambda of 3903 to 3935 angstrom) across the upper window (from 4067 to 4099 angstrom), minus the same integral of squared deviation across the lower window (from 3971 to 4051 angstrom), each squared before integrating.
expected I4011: -259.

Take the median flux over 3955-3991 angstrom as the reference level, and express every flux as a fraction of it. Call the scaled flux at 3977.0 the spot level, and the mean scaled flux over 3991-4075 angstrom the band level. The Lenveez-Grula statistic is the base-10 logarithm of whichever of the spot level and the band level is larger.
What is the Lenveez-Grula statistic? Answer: 0.136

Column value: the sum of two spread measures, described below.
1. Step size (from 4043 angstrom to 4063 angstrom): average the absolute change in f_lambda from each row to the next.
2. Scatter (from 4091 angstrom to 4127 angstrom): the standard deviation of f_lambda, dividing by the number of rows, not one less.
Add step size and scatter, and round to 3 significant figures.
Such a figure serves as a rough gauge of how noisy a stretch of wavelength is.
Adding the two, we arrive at 2.00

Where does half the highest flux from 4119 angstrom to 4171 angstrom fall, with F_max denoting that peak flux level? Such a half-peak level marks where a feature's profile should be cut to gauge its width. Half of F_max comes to 7.00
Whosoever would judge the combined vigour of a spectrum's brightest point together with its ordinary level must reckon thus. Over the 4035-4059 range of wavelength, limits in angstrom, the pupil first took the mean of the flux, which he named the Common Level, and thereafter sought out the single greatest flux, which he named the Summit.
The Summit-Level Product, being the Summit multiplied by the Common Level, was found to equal 179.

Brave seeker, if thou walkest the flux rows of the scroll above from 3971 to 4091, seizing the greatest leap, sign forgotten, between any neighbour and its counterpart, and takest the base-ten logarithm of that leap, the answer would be 0.17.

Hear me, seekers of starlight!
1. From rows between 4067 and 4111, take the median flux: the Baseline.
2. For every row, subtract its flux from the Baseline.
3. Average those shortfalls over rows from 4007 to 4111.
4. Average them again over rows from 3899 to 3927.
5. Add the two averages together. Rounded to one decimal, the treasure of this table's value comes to 0.5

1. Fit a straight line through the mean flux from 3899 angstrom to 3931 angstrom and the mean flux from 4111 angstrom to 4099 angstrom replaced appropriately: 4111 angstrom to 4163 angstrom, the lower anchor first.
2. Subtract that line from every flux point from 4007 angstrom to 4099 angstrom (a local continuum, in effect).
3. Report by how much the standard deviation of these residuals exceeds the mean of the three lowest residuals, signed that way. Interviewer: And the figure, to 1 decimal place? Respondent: 2.5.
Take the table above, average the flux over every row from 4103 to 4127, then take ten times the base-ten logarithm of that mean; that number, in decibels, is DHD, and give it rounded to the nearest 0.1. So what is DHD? 10.8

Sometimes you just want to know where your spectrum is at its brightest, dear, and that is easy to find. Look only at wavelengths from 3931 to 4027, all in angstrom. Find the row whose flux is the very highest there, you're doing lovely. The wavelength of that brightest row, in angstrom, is 4009.0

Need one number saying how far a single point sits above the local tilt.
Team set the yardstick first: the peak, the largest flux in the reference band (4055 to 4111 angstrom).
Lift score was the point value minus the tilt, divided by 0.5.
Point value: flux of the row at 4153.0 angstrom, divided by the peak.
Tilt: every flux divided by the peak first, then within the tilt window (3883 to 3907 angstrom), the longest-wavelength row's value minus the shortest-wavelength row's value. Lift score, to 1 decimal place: 1.6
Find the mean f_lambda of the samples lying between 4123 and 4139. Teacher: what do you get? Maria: 13.0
